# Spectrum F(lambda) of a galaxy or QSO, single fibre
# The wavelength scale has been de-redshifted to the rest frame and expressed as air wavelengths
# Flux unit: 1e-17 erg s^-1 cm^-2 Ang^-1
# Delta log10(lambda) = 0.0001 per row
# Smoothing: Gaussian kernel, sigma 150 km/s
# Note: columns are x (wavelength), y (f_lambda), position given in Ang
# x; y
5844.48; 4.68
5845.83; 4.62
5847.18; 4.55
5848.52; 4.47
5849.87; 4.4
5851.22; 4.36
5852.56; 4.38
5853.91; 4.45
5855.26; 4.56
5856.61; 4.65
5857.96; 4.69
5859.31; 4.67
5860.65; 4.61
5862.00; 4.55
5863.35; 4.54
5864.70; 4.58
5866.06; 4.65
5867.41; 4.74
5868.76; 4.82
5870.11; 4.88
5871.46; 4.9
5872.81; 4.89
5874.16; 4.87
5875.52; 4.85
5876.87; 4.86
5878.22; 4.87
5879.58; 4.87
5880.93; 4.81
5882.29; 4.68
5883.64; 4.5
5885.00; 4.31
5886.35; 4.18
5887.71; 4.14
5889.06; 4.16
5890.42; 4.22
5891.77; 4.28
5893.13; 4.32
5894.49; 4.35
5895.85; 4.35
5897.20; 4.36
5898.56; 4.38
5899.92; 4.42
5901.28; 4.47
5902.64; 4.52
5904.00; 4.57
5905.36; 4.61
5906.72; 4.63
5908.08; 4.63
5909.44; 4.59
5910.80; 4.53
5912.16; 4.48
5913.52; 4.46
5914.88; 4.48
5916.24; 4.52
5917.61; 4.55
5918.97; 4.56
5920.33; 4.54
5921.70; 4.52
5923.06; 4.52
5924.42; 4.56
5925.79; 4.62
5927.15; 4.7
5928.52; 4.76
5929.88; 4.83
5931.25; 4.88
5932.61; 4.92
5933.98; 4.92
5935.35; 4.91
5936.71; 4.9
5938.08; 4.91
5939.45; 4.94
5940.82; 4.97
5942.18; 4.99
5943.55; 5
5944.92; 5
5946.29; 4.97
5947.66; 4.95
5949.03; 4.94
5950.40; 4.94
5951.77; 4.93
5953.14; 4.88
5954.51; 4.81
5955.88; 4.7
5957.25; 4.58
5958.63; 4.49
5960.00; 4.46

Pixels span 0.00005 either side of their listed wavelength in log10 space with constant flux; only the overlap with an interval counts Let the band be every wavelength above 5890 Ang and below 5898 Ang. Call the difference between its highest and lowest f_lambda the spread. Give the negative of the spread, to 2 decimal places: -0.14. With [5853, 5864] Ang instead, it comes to -0.24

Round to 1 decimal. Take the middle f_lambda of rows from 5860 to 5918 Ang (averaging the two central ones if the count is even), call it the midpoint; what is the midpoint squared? 20.7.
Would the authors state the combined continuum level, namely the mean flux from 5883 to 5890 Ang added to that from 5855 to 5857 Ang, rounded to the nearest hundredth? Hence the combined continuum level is 8.86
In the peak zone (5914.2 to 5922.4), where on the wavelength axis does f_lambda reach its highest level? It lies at 5918.97 Ang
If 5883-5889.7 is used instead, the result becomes 5883.64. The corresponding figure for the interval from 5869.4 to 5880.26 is 5871.46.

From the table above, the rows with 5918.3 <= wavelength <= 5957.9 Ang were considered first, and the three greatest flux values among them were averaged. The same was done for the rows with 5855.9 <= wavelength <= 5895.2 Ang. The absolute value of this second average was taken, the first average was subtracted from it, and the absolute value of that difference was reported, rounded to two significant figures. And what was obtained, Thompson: 0.11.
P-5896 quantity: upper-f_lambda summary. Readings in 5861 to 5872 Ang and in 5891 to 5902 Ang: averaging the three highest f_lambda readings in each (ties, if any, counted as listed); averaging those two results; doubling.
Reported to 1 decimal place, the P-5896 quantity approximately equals 9.3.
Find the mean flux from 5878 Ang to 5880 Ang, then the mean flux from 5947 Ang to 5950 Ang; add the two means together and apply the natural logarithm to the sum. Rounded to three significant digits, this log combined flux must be 2.28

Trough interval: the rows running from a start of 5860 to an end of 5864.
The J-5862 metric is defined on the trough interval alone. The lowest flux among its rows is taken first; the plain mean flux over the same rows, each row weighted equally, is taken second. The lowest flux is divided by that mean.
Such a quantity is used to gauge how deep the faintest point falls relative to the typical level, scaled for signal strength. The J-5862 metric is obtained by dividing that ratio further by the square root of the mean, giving 0.465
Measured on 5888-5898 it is 0.468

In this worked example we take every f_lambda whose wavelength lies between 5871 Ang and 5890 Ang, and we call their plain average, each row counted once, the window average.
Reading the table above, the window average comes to 4.63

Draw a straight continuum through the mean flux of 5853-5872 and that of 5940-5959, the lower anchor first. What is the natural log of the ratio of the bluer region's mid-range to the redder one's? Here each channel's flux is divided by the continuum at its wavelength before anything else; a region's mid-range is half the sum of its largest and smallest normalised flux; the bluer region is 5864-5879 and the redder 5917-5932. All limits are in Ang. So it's 0.04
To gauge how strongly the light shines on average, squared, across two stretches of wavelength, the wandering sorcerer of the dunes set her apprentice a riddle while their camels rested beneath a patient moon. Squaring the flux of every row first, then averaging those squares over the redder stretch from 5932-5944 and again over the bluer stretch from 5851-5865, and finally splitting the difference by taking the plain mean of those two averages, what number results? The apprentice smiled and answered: 22.6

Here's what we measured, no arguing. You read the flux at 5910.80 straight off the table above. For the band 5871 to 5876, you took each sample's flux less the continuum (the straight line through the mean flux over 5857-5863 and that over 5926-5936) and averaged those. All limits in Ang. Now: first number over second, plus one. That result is 23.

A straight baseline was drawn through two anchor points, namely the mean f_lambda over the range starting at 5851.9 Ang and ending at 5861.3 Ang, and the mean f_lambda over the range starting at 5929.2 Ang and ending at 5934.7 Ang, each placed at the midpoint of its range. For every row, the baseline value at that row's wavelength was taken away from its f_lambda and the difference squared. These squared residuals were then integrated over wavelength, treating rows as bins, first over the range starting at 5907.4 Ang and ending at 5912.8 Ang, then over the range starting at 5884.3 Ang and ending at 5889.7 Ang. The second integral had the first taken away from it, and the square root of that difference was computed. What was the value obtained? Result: 1.0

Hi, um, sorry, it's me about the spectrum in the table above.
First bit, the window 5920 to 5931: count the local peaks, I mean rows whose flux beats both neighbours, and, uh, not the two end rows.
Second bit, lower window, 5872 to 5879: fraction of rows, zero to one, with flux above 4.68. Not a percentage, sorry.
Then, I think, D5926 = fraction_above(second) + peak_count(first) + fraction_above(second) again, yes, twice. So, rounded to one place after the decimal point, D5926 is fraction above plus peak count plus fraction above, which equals 2.0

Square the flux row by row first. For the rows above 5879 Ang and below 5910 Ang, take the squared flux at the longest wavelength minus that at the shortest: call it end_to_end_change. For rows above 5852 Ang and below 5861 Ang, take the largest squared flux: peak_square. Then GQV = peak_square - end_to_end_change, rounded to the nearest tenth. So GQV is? 24.6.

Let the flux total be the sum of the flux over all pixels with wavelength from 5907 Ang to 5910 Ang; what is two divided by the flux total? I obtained 0.217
